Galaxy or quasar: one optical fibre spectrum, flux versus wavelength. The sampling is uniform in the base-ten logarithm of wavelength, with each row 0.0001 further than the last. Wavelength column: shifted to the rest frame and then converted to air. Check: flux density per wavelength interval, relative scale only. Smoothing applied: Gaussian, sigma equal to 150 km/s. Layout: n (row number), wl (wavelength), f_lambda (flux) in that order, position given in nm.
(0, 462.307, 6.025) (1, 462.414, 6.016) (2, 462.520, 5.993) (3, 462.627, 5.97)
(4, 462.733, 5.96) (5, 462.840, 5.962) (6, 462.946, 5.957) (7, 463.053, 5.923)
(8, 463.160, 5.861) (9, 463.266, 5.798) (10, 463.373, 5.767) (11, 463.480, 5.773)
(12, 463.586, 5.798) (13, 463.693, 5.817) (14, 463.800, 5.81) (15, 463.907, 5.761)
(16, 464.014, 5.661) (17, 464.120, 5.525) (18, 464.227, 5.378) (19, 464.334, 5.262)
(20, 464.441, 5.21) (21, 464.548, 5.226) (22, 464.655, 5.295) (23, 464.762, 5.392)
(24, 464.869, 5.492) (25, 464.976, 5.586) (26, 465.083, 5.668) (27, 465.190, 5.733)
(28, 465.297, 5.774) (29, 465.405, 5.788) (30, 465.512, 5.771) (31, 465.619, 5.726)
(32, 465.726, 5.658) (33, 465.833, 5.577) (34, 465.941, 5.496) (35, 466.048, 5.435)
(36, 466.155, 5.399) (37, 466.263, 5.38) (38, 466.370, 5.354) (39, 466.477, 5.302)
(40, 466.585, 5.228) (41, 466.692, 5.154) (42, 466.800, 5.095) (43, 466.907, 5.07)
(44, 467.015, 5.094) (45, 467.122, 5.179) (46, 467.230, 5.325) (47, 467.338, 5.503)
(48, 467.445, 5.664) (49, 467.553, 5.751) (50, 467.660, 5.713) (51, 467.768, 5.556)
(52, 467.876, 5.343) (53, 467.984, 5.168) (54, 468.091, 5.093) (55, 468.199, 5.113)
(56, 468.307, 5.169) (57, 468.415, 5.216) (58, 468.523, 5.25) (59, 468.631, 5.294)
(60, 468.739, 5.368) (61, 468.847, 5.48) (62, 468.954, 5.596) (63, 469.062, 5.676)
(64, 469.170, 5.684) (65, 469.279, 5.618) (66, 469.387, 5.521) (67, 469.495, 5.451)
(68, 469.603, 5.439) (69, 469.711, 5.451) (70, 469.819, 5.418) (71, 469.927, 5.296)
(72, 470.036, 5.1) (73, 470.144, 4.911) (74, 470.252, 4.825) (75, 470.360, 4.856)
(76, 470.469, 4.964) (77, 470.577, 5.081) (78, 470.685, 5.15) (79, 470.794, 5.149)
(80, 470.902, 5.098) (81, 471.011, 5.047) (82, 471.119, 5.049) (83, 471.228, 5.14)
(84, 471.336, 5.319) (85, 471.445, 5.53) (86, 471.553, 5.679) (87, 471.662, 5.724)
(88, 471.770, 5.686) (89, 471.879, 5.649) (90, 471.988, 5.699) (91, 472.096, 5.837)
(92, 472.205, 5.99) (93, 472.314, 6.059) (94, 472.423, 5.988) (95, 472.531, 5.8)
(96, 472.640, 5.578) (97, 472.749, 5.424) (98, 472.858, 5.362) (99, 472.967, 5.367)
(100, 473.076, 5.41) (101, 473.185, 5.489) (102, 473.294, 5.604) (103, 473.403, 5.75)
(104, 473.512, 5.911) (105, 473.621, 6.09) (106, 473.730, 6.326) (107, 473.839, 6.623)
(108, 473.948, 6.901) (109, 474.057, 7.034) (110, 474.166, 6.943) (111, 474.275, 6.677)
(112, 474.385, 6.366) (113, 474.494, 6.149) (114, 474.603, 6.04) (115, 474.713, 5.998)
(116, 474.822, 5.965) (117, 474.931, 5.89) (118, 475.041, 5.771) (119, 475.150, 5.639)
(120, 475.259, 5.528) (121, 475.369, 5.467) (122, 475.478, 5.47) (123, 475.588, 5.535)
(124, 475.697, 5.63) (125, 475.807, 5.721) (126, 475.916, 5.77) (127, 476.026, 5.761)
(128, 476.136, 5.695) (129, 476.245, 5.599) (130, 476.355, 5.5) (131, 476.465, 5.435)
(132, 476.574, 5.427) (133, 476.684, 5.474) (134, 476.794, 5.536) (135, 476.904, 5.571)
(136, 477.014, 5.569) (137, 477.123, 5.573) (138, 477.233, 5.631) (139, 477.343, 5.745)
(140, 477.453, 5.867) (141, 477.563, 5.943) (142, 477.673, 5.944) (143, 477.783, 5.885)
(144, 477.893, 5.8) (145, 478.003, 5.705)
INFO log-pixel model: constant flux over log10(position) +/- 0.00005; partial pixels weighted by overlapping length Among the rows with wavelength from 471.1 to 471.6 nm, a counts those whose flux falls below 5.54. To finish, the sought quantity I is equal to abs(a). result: 4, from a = 4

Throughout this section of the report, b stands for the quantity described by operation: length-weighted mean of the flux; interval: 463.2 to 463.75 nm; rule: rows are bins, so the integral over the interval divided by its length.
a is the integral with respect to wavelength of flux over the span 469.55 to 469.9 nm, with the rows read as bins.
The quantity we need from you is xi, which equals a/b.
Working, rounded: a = 1.9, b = 5.80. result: 0.33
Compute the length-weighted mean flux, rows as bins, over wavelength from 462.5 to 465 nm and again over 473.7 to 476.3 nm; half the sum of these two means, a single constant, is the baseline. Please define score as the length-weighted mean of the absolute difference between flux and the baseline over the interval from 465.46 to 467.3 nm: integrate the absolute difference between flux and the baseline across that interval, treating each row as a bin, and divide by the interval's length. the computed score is 0.48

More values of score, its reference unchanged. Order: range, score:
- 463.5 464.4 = 0.22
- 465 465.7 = 0.11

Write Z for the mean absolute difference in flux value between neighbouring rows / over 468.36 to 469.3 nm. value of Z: 0.067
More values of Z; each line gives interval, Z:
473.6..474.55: 0.229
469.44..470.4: 0.085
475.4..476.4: 0.071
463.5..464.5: 0.078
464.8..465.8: 0.053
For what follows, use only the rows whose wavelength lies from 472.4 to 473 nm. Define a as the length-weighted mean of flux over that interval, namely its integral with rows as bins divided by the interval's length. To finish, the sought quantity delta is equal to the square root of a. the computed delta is 2.36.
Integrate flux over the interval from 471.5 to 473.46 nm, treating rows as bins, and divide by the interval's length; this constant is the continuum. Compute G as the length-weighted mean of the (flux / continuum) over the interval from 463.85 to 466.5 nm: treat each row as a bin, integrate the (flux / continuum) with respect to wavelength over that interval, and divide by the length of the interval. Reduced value 0.97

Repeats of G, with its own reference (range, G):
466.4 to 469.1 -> 0.94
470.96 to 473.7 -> 0.99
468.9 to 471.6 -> 0.93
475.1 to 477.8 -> 0.99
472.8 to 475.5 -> 1.06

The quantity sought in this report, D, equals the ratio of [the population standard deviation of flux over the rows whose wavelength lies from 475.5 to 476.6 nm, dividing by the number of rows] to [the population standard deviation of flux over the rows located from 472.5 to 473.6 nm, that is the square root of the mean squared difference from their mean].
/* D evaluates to 0.66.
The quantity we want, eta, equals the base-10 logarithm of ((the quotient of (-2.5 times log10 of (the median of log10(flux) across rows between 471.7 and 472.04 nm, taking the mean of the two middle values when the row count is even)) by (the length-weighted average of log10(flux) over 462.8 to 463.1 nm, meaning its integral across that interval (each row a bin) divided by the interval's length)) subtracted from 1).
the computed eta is -0.218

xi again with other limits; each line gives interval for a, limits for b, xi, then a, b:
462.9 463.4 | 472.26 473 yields 0.52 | 2.9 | 5.66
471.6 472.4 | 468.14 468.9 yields 0.88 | 4.6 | 5.26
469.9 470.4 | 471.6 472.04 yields 0.44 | 2.5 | 5.68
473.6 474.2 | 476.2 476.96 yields 0.73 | 4.0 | 5.50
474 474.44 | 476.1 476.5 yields 0.53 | 3.0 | 5.56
